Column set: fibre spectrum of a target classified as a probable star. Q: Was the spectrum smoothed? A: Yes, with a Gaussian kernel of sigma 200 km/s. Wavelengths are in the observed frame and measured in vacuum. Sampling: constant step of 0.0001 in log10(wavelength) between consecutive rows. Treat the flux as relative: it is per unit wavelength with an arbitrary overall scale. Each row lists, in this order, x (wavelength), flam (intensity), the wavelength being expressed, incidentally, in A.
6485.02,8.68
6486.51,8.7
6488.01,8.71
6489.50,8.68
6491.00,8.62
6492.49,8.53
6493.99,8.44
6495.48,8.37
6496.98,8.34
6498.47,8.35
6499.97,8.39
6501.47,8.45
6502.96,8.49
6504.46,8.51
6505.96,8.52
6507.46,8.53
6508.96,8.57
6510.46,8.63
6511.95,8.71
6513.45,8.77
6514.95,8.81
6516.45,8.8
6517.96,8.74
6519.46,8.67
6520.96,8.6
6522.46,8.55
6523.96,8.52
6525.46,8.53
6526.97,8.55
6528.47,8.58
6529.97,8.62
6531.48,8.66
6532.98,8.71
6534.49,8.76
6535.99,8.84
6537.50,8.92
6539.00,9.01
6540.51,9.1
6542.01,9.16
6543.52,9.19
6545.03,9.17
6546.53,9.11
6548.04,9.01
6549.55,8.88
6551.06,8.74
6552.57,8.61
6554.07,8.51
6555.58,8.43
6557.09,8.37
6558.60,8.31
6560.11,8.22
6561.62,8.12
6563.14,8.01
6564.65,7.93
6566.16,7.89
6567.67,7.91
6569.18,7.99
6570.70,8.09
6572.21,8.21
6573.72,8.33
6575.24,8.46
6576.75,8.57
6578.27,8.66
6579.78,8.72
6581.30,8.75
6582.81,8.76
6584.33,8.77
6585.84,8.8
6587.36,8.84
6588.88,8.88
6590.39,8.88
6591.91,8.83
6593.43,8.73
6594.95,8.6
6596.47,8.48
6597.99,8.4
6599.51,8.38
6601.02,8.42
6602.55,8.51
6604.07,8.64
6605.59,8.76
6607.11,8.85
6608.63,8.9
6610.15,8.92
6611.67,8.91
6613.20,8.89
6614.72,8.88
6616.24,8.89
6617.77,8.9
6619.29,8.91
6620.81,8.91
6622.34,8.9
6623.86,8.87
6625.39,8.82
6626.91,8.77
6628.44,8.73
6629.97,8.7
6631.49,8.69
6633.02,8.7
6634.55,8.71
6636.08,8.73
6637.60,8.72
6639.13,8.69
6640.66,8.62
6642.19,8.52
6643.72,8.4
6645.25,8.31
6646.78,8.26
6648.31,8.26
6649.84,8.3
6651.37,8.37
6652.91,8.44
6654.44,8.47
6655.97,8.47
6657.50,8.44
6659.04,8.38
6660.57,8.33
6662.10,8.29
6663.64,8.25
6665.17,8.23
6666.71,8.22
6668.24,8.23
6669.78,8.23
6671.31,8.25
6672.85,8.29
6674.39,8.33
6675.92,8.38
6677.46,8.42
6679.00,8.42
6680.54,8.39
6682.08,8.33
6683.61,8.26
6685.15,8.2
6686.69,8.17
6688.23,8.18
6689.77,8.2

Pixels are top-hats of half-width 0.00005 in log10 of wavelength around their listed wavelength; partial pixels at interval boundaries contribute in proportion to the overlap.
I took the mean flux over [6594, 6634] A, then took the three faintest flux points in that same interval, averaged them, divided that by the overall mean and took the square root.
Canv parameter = 0.980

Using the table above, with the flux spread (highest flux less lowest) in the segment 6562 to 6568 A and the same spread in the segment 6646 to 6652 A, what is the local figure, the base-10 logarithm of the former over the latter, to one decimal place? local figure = 0.0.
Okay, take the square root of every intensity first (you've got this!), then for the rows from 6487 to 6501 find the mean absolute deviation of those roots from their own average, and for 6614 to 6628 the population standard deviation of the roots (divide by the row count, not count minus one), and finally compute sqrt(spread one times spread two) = 0.0128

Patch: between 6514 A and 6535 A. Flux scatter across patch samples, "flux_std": 0.10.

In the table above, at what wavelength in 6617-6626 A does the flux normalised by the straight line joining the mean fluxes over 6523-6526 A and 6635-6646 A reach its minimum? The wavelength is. 6625.39 A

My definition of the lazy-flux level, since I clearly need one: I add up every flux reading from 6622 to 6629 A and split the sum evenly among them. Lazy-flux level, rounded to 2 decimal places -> 8.82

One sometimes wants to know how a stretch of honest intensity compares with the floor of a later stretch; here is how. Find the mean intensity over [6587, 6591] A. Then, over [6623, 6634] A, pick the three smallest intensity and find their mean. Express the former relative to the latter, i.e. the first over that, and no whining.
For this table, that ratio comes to 1.02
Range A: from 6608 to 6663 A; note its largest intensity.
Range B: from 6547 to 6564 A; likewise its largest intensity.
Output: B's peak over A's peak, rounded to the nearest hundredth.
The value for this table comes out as 1.01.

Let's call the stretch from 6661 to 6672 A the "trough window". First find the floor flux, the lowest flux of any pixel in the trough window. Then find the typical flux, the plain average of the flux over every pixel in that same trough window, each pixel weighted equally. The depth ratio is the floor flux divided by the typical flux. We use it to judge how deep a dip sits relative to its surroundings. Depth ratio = 0.997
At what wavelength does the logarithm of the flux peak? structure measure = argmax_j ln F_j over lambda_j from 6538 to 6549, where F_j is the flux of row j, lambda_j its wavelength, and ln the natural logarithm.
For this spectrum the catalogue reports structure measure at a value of 6543.52 A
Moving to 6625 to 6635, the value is 6625.39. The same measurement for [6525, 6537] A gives 6535.99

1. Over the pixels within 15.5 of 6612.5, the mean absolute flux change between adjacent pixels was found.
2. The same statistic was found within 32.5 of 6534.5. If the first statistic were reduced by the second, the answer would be -0.021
